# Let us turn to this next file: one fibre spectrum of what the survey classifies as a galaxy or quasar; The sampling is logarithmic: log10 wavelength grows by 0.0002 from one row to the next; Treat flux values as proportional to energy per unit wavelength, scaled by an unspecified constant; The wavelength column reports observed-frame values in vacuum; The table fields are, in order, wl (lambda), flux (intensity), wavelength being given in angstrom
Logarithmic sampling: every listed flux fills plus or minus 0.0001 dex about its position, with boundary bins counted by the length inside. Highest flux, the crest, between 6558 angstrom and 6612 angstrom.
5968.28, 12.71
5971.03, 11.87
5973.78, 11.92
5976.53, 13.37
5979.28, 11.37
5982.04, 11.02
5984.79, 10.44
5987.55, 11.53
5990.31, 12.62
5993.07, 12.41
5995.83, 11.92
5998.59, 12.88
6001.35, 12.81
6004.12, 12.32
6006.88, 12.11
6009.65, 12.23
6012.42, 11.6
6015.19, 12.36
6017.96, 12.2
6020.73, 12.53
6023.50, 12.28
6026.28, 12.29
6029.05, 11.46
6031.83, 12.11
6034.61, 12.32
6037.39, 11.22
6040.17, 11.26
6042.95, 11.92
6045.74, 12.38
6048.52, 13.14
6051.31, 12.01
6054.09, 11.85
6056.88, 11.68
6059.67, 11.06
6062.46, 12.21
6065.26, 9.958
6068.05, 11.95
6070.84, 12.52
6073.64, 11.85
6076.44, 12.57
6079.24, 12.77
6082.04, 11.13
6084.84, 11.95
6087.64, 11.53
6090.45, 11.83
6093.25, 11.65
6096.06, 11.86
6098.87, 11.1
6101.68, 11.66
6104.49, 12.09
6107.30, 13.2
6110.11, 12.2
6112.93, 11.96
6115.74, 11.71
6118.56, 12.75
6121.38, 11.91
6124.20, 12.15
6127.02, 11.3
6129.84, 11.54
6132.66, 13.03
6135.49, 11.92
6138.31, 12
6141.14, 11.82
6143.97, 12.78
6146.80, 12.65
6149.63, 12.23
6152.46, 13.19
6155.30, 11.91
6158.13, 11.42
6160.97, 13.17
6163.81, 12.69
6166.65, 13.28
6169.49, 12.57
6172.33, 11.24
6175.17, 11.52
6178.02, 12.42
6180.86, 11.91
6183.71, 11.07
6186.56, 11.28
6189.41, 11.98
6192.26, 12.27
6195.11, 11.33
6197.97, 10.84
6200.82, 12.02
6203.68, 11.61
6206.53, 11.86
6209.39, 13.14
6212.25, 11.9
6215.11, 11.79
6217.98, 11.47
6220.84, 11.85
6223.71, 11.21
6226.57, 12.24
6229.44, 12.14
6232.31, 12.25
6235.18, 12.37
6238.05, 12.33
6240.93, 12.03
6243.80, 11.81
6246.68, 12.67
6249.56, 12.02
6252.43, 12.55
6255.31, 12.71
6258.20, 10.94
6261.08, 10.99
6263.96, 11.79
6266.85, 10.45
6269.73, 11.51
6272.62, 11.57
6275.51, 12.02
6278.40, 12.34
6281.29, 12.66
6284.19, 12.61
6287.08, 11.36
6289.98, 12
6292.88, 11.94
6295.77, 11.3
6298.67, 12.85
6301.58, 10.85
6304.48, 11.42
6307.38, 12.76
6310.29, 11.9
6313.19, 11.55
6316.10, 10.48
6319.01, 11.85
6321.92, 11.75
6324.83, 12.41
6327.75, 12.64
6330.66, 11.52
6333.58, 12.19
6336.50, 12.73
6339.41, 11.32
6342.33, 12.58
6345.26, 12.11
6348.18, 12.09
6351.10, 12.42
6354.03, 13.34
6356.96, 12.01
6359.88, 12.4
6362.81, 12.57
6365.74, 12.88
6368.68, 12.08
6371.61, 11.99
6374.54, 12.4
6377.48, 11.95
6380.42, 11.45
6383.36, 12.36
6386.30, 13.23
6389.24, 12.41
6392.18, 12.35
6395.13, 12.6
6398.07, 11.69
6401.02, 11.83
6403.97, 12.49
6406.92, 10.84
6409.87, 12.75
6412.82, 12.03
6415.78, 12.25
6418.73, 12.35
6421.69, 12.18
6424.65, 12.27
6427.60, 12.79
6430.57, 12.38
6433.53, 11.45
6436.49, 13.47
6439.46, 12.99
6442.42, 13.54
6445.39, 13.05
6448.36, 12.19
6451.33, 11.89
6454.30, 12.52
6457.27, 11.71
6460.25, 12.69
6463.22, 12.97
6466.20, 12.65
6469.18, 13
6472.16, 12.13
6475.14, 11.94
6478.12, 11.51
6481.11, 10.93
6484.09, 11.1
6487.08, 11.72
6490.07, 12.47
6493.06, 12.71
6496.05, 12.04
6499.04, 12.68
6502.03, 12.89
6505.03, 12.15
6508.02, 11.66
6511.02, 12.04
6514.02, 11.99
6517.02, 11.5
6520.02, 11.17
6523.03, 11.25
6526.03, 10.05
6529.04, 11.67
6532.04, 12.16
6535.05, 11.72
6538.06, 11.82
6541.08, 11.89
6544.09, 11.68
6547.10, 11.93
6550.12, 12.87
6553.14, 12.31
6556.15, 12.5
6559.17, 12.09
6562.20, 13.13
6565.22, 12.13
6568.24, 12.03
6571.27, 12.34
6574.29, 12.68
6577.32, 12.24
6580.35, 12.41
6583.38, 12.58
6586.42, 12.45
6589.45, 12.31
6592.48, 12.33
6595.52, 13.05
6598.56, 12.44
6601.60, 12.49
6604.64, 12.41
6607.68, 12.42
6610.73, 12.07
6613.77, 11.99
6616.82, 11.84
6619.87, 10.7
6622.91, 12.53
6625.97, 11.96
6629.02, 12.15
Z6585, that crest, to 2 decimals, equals 13.13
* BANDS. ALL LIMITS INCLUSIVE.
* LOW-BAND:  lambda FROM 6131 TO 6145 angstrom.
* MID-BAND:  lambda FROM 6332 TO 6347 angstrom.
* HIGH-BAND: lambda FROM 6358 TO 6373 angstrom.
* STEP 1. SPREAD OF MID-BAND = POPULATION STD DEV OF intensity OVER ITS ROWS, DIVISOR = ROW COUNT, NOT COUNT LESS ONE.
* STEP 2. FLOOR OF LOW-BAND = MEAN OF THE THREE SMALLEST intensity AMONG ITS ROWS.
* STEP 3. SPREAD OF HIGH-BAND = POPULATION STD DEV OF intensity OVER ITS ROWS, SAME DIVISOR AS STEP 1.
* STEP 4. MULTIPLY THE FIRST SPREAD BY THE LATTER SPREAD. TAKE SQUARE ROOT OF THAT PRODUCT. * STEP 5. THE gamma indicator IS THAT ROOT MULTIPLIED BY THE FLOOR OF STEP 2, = 4.76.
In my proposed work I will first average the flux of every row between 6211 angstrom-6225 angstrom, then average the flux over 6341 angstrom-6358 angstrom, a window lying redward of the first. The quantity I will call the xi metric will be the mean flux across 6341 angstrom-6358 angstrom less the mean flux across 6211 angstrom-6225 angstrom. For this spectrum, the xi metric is 0.8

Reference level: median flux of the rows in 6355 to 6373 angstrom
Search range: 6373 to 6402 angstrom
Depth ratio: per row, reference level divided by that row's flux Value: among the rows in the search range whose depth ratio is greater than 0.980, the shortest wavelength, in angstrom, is 6374.54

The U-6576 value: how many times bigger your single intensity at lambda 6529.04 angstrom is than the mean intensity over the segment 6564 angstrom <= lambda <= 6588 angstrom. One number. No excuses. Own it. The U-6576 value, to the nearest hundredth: 0.94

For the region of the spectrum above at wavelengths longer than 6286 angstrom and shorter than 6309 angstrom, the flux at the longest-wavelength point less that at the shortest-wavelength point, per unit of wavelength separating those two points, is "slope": 0.069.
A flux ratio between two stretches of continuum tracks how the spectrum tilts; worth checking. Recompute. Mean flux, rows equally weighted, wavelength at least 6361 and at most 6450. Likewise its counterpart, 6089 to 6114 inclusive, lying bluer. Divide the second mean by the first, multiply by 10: 9.7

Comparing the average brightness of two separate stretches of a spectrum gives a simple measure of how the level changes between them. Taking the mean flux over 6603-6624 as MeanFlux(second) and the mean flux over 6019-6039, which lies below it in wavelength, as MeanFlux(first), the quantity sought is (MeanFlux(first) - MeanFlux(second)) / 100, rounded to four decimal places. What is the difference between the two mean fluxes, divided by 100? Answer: 0.0004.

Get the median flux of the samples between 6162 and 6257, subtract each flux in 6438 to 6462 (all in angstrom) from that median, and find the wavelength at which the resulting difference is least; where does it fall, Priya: 6442.42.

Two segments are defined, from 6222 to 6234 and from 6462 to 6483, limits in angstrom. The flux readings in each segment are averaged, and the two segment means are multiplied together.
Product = 145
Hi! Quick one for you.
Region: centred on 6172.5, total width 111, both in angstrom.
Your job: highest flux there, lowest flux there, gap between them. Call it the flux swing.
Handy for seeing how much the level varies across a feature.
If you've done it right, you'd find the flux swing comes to 2.4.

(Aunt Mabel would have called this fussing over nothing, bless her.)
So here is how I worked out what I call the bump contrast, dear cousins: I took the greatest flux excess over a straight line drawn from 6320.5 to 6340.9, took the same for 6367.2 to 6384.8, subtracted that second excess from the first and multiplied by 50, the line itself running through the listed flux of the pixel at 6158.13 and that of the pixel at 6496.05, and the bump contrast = 20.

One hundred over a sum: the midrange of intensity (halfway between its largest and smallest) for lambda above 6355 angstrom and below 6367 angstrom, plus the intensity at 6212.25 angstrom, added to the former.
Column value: 4.11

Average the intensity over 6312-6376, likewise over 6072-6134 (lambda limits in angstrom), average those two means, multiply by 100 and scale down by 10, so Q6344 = 120.7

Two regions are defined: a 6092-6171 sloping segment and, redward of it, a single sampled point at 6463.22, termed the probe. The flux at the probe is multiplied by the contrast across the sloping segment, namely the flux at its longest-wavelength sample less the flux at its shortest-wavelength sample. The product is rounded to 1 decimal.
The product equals 11.9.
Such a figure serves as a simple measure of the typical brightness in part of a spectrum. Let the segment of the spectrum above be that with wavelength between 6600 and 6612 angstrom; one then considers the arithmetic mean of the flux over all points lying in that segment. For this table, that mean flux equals 12.3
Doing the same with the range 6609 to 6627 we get 11.8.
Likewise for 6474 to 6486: 11.4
